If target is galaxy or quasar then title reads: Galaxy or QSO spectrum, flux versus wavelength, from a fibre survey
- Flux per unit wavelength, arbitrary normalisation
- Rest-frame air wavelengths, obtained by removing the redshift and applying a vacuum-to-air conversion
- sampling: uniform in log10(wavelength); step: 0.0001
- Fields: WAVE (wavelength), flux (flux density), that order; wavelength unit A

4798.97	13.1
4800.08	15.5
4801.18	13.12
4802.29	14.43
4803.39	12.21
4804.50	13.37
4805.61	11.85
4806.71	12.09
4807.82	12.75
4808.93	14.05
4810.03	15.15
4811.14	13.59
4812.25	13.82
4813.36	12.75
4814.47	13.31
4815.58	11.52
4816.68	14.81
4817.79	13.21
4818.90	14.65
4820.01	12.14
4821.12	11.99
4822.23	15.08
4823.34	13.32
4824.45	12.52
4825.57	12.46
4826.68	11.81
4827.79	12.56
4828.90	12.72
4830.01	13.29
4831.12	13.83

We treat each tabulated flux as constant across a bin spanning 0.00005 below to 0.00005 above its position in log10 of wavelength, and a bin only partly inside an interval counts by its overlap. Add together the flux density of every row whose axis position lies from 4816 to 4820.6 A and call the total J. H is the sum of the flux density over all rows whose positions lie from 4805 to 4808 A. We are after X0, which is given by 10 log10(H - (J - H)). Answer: 12.7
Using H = 37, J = 55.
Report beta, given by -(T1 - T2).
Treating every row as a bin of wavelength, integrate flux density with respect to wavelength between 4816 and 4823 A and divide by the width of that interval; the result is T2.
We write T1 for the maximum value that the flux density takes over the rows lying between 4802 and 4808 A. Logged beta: -0.8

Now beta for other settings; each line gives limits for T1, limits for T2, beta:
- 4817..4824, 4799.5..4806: -1.6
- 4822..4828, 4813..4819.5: -1.7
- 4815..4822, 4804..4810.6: -1.6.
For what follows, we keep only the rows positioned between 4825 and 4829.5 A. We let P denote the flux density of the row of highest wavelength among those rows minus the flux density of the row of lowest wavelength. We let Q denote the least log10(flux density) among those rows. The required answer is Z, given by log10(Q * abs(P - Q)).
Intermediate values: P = 0.3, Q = 1.07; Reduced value -0.06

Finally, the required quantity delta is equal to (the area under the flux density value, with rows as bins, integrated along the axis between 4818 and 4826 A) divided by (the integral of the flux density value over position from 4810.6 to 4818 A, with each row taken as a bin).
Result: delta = 1.07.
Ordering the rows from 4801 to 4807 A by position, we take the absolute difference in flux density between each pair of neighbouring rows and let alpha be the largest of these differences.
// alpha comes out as 2.2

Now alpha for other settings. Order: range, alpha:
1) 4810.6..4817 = 3.3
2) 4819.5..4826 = 3.1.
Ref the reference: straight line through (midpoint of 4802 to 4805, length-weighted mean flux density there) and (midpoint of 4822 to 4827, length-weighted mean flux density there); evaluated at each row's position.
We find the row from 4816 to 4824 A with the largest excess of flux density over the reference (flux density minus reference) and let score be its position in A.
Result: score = 4822.23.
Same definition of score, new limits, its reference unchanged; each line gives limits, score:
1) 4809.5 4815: 4810.03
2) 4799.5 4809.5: 4800.08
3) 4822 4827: 4822.23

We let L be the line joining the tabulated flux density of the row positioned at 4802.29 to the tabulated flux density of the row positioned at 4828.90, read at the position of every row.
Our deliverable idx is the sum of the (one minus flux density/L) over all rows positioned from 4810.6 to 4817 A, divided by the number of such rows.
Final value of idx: 0.03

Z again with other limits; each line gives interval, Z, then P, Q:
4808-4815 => 0.31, -0.7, 1.11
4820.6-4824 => -0.57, 1.3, 1.08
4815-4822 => -0.20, 0.5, 1.06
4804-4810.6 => -0.12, 1.8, 1.07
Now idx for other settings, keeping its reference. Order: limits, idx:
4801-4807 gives 0.10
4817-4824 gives -0.01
